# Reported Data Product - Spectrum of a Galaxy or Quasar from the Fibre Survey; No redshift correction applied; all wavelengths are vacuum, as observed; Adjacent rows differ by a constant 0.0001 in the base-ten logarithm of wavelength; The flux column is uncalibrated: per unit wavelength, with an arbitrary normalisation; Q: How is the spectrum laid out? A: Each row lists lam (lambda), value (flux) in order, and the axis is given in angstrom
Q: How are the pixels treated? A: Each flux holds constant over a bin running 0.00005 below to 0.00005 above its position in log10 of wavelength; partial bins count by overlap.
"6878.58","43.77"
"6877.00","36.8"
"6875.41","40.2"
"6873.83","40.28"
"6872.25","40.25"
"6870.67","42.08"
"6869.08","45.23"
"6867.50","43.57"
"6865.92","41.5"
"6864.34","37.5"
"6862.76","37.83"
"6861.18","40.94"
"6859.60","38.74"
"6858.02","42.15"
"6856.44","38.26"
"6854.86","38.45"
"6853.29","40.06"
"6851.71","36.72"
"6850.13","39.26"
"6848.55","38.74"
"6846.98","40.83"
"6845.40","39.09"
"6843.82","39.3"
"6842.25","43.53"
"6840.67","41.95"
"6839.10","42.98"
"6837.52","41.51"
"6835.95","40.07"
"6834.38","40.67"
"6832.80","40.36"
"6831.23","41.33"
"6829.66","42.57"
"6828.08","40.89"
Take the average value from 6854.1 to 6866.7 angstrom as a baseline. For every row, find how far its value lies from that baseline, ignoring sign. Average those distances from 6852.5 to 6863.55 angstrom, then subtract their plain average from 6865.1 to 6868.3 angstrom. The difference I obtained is -1.8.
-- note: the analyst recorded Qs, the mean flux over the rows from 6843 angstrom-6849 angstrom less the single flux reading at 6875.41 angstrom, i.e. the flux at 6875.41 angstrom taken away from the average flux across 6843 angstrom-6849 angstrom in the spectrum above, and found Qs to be -1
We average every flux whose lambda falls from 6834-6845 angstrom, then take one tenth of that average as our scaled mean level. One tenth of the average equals 4.14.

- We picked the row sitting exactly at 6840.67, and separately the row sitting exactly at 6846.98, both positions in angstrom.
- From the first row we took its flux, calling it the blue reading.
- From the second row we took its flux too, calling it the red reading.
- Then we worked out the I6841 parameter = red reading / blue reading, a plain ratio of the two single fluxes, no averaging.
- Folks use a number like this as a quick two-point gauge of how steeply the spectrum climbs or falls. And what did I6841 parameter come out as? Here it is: 0.97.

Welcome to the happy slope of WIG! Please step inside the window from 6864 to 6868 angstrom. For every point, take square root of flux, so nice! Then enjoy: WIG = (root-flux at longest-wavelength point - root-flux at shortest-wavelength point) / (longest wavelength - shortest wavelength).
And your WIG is 0.15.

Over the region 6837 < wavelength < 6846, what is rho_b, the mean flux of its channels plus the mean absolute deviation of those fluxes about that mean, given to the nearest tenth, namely 42.9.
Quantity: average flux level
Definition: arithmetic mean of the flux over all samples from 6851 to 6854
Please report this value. 38.4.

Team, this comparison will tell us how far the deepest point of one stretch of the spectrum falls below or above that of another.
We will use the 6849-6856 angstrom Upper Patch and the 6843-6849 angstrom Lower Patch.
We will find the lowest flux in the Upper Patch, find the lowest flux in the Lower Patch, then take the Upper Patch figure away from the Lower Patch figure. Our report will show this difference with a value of 2.0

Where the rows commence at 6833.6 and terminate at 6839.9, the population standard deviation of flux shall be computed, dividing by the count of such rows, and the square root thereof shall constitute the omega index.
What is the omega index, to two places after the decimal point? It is 1.05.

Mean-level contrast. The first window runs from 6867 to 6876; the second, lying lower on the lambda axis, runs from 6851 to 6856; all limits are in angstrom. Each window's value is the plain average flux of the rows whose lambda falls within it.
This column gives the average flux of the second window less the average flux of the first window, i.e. -3.5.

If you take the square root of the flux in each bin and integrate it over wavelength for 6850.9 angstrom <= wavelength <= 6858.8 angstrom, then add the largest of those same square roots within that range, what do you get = 56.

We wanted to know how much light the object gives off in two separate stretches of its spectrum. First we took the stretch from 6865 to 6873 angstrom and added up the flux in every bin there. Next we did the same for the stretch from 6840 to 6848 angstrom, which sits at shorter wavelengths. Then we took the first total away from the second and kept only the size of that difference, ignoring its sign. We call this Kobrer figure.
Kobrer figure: 7.9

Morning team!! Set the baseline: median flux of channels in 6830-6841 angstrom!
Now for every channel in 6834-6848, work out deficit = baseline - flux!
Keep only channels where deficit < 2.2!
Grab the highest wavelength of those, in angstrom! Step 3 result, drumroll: 6846.98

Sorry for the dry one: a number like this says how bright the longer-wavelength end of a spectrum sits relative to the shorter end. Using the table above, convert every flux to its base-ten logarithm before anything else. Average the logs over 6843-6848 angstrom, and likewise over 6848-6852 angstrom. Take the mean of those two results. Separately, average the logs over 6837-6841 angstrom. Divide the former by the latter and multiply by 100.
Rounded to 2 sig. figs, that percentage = 98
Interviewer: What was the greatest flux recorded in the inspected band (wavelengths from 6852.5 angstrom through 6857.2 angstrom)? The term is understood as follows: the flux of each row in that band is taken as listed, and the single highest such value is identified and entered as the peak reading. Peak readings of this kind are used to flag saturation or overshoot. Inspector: 40.06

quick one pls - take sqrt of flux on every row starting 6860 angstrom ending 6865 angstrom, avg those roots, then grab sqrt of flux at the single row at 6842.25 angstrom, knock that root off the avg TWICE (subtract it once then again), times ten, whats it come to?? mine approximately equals -69.7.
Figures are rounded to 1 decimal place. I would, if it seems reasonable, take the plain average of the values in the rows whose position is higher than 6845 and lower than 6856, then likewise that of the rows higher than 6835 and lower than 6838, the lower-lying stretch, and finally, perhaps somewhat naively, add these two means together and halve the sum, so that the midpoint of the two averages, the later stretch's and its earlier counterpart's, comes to 39.9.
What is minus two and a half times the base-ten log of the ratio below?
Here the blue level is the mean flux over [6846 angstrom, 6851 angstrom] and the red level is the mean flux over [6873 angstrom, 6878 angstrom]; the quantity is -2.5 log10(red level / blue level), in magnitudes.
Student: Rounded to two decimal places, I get 0.01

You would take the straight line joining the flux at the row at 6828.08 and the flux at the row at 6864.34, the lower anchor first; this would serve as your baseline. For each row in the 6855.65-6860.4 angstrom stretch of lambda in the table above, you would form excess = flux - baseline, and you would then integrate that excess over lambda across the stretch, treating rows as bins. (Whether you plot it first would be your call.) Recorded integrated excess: 7.7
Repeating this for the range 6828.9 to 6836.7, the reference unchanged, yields 4.3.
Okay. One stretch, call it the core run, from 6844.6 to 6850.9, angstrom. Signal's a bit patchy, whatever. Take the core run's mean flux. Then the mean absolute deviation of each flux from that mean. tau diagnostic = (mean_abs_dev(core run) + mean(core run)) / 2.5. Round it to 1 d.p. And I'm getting 16.1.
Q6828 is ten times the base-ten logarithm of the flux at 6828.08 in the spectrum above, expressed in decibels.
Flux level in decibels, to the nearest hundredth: 16.12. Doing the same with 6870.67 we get 16.24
